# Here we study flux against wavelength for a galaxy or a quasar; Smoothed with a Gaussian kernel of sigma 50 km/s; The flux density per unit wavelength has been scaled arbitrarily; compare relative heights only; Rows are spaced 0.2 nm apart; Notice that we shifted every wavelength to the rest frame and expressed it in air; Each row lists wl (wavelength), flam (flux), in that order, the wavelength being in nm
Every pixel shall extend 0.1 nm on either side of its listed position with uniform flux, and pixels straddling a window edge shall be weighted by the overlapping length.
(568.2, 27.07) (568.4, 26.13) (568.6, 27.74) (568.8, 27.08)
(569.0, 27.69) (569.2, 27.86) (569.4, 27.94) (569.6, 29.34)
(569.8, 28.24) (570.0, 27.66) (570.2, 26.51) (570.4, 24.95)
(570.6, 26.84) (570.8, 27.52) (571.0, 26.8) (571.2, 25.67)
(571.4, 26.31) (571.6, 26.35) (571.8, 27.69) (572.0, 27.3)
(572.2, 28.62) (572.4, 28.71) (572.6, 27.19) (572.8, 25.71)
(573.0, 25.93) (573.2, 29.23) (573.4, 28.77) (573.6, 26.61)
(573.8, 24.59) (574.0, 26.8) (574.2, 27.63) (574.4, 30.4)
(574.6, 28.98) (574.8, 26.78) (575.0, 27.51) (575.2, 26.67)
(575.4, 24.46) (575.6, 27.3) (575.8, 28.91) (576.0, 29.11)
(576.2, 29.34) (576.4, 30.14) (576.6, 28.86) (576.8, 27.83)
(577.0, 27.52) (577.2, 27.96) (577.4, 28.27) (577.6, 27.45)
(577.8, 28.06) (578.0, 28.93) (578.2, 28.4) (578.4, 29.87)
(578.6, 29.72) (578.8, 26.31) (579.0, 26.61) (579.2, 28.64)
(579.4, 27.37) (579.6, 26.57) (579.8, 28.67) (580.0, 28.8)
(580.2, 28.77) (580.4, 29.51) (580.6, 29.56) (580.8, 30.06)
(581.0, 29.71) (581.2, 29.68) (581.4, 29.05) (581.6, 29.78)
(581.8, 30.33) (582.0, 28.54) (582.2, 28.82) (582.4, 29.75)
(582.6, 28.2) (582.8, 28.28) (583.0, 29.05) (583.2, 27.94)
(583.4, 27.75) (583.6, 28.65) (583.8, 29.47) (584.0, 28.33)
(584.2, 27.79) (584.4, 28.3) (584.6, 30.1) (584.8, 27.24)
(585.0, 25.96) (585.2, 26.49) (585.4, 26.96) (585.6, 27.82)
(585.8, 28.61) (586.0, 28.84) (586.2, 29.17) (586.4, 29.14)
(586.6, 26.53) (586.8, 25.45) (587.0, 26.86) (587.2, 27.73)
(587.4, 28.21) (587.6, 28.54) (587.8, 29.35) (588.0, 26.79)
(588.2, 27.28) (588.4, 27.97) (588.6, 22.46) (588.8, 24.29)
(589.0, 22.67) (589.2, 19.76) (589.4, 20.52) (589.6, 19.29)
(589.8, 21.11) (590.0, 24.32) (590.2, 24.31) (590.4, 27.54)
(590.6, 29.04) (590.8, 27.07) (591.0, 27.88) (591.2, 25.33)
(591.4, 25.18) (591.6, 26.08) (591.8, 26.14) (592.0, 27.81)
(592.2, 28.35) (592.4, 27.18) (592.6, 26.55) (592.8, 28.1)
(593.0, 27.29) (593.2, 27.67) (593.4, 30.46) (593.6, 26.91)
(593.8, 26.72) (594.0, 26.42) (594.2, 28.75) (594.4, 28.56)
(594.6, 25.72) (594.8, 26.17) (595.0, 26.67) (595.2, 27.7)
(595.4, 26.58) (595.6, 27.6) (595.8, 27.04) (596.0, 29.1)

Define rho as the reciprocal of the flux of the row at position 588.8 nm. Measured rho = 0.041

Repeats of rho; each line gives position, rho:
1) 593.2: 0.036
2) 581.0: 0.034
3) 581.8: 0.033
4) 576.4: 0.033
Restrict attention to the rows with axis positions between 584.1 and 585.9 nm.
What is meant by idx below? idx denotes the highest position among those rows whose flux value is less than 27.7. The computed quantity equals 585.4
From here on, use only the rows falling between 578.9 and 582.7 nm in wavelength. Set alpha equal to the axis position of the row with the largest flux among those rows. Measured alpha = 581.8 nm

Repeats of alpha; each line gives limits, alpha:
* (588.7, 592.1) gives 590.6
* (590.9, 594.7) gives 593.4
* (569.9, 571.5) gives 570.0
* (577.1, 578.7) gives 578.4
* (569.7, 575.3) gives 574.4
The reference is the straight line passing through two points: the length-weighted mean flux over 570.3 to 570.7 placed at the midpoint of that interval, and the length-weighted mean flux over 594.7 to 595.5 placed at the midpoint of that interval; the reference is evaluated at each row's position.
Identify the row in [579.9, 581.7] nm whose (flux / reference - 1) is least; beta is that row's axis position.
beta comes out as 580.2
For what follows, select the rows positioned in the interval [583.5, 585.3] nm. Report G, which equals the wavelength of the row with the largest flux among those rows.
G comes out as 584.6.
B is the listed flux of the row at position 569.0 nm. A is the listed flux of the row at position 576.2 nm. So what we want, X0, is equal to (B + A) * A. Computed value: 1673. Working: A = 29.34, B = 27.69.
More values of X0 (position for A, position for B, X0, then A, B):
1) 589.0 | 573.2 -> 1177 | 22.67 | 29.23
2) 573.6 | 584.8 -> 1433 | 26.61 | 27.24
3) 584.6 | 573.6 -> 1707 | 30.1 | 26.61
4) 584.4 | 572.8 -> 1528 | 28.3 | 25.71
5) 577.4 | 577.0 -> 1577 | 28.27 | 27.52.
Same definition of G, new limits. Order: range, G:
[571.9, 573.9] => 573.2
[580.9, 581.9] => 581.8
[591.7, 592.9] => 592.2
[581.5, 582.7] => 581.8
